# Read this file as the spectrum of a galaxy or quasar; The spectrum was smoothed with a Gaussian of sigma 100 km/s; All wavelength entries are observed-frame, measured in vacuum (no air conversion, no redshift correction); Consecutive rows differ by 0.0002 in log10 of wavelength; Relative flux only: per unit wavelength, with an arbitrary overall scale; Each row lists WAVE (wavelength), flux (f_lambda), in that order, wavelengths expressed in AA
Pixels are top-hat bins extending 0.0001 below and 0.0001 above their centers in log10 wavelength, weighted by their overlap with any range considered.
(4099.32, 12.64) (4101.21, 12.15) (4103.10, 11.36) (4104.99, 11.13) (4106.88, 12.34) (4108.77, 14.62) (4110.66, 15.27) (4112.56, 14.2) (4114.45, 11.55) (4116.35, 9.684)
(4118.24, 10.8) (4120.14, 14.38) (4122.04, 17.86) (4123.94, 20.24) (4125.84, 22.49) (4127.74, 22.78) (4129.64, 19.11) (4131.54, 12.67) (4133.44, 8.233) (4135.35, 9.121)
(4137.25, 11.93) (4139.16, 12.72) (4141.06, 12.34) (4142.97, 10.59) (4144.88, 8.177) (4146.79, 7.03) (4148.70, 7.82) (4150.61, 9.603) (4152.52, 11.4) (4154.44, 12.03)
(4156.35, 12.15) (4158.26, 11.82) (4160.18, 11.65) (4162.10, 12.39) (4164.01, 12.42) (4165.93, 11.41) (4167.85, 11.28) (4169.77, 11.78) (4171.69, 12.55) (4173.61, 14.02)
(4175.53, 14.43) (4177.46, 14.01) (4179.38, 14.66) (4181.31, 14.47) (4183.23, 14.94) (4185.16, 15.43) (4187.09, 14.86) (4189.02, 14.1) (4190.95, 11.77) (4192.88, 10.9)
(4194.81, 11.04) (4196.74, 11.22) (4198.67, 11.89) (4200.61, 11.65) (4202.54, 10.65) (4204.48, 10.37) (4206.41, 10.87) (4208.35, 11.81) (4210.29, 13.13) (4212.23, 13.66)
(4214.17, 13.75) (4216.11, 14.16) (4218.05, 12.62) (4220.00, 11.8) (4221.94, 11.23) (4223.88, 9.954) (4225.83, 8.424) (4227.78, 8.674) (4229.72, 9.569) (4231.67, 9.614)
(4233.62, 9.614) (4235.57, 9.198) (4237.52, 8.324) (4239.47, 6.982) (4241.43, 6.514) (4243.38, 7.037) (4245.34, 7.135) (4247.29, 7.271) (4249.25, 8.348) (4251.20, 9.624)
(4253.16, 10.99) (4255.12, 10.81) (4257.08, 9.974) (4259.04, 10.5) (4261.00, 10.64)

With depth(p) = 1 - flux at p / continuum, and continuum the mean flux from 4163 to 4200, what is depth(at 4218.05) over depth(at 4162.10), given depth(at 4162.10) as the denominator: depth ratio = 0.6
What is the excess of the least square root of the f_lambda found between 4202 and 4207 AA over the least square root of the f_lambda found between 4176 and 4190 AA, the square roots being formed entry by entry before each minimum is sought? -0.5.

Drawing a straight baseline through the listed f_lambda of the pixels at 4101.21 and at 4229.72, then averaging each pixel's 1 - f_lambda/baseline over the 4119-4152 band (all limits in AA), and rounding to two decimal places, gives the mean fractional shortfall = -0.16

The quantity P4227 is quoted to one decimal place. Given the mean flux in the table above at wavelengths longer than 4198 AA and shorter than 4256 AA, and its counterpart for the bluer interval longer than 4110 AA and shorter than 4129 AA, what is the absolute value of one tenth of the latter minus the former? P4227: 8.6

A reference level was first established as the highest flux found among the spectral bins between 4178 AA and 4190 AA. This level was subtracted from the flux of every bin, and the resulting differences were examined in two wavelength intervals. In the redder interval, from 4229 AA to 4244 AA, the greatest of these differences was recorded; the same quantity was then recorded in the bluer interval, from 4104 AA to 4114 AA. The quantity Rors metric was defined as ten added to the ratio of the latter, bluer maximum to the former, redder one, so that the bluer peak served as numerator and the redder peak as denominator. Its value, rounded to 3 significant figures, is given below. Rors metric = 10.0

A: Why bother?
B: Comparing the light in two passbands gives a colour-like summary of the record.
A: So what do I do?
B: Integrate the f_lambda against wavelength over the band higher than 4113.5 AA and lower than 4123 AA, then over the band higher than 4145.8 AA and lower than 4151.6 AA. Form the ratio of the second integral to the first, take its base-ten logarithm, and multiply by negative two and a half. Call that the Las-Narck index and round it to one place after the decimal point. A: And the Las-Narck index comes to 1.0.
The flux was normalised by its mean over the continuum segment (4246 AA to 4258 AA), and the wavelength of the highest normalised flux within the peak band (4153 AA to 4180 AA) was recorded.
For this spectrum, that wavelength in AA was 4179.38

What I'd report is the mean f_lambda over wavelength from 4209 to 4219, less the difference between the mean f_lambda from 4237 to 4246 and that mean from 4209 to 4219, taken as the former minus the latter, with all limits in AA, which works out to 20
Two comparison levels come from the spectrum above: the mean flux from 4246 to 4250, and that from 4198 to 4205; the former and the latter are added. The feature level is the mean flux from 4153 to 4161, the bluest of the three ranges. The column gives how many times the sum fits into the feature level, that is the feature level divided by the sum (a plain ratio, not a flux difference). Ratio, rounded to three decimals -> 0.629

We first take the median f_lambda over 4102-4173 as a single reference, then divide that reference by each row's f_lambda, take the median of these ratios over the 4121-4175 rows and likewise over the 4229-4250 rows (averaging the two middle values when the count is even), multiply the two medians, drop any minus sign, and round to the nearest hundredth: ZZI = 1.43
